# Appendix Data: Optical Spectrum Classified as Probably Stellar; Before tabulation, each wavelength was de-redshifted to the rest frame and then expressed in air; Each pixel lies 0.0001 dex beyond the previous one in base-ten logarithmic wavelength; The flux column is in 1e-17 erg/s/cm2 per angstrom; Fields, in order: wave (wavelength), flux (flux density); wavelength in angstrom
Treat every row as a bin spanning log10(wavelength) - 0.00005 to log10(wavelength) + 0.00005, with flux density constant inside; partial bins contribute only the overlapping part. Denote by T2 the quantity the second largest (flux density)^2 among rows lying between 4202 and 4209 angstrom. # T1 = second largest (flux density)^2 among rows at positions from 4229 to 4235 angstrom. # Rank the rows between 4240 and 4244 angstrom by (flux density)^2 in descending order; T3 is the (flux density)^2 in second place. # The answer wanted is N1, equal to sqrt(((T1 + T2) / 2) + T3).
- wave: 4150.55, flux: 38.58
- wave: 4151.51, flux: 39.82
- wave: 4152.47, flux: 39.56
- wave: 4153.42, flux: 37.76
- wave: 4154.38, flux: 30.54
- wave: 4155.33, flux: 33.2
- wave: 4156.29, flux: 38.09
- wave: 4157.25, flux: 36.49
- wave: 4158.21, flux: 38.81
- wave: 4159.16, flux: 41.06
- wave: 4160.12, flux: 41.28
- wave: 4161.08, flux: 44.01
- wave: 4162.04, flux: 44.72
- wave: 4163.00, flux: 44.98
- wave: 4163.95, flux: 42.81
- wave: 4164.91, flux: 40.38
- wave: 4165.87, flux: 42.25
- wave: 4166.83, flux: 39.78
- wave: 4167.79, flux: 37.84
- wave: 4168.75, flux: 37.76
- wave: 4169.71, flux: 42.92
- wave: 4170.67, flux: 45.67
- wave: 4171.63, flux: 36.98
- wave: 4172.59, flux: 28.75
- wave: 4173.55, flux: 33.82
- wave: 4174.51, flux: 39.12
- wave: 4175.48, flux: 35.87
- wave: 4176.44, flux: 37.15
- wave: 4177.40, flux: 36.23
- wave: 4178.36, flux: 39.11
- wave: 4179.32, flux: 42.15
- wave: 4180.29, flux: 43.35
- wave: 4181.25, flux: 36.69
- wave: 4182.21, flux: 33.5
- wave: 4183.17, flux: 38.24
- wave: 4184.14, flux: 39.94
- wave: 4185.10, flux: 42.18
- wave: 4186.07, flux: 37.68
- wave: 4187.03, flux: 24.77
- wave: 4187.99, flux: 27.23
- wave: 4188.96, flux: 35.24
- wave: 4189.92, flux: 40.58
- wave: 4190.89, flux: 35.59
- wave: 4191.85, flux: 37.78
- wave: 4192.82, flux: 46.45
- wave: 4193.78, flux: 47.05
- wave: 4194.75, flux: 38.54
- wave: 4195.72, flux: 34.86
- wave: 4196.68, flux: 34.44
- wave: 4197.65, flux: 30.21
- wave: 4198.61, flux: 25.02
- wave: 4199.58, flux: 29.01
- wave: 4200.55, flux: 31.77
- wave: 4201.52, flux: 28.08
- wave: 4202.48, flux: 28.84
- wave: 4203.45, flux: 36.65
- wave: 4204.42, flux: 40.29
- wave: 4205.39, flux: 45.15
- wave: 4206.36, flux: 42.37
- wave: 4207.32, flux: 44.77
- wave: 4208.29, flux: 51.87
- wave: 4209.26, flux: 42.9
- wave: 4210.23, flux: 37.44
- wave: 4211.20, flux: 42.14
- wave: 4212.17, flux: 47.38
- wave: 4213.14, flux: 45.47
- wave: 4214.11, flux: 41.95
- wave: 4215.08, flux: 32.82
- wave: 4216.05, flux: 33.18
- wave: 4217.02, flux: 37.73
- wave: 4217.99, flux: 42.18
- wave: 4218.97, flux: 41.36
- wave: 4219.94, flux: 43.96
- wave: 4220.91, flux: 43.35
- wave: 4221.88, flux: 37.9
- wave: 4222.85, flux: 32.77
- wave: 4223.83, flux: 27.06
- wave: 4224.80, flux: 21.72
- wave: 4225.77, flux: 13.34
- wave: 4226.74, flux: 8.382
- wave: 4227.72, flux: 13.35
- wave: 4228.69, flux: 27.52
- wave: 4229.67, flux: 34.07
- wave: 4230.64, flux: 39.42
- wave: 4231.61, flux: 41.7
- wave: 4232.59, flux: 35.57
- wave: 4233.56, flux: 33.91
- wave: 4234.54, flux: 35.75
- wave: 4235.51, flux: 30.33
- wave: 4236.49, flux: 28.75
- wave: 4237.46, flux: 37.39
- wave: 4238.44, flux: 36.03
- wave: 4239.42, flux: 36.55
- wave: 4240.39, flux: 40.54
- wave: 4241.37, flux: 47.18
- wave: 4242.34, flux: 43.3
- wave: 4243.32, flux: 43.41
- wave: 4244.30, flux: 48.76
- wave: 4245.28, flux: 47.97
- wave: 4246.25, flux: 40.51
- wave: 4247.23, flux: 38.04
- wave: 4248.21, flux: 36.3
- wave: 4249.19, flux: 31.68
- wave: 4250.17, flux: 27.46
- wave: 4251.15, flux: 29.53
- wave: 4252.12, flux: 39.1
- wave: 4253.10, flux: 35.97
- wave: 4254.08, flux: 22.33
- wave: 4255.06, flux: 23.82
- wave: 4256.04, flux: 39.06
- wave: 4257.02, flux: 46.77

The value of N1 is 60.7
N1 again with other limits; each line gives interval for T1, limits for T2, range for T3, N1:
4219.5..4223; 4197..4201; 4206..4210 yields 58.3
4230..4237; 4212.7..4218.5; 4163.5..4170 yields 59.2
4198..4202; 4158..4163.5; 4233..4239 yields 52.1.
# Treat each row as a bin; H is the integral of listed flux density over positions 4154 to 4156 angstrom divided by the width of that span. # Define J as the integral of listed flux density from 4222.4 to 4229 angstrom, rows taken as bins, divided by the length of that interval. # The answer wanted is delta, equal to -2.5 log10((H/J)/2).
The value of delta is 0.24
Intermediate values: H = 32.6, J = 20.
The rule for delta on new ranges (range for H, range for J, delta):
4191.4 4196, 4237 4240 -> 0.63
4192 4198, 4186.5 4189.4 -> 0.45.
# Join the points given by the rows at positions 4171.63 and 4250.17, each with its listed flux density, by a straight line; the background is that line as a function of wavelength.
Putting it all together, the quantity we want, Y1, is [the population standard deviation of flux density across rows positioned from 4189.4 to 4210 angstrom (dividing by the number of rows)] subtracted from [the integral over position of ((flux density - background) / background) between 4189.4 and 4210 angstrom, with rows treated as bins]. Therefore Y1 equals -4.5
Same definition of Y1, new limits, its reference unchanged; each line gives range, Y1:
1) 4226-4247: -5.2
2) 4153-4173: -3.7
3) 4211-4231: -9.5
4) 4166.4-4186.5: -2.6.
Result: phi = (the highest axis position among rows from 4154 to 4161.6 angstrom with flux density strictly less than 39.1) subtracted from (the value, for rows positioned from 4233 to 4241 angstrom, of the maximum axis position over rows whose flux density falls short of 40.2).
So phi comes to 81.2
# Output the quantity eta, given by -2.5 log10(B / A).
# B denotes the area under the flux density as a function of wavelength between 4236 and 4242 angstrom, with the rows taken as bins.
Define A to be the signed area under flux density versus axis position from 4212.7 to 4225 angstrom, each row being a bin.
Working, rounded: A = 459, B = 227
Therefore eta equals 0.76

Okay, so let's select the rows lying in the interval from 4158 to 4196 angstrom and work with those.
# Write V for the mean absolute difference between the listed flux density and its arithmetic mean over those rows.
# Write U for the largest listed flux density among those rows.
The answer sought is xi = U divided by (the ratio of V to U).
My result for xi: 605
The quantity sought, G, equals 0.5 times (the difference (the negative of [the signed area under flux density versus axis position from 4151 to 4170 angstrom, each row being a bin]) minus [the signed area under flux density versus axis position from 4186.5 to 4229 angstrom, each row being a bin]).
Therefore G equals -1126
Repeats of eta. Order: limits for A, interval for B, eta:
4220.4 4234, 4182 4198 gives -0.42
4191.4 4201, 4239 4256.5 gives -0.71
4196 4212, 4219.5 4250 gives -0.63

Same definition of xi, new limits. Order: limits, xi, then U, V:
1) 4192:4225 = 440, 51.87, 6.1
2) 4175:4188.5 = 505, 43.35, 3.7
